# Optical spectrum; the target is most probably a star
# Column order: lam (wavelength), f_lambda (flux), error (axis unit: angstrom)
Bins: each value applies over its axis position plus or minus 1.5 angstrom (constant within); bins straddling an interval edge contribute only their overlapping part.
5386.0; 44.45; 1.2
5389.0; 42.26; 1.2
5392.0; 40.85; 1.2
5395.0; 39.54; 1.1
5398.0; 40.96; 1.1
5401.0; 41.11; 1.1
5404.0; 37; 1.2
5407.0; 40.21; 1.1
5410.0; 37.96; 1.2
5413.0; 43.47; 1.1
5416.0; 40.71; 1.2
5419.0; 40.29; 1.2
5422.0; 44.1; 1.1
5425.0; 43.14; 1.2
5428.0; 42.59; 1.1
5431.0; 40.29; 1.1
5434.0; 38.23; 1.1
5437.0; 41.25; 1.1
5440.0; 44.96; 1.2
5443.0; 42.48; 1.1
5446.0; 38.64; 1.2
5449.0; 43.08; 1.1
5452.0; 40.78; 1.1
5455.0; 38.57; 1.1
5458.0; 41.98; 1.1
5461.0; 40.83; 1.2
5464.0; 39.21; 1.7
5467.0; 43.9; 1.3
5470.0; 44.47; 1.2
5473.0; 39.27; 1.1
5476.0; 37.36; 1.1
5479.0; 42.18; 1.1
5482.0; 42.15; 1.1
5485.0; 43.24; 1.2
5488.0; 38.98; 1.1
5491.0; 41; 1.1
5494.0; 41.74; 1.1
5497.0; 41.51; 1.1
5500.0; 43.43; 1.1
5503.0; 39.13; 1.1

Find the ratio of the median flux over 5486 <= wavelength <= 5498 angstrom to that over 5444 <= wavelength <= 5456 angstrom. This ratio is 1.04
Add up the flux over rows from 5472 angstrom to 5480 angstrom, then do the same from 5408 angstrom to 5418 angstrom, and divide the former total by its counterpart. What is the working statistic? 0.97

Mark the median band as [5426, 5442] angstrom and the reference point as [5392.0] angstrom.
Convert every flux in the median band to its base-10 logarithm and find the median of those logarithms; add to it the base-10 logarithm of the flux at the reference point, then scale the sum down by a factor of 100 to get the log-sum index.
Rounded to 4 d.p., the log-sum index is 0.0323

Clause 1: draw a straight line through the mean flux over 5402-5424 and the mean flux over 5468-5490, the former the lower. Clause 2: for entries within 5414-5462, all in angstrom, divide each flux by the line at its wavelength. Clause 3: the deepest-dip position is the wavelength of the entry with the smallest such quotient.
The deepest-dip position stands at 5434.0 angstrom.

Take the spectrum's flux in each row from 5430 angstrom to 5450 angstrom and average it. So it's 41.3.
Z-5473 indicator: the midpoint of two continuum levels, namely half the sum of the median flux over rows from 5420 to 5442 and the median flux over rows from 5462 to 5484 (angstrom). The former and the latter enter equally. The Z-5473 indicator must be 42.4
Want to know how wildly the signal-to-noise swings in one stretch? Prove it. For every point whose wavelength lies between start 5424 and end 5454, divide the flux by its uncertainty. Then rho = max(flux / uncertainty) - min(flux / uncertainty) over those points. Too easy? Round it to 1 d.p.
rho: 7.0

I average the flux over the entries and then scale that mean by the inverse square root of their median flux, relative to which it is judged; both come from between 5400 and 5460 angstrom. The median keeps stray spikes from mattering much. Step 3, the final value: 6.41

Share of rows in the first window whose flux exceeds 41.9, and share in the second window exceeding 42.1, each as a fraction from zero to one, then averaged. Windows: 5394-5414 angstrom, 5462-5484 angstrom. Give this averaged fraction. 0.36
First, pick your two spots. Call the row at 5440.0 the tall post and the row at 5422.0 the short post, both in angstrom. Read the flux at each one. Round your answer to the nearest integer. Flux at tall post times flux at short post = 1983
